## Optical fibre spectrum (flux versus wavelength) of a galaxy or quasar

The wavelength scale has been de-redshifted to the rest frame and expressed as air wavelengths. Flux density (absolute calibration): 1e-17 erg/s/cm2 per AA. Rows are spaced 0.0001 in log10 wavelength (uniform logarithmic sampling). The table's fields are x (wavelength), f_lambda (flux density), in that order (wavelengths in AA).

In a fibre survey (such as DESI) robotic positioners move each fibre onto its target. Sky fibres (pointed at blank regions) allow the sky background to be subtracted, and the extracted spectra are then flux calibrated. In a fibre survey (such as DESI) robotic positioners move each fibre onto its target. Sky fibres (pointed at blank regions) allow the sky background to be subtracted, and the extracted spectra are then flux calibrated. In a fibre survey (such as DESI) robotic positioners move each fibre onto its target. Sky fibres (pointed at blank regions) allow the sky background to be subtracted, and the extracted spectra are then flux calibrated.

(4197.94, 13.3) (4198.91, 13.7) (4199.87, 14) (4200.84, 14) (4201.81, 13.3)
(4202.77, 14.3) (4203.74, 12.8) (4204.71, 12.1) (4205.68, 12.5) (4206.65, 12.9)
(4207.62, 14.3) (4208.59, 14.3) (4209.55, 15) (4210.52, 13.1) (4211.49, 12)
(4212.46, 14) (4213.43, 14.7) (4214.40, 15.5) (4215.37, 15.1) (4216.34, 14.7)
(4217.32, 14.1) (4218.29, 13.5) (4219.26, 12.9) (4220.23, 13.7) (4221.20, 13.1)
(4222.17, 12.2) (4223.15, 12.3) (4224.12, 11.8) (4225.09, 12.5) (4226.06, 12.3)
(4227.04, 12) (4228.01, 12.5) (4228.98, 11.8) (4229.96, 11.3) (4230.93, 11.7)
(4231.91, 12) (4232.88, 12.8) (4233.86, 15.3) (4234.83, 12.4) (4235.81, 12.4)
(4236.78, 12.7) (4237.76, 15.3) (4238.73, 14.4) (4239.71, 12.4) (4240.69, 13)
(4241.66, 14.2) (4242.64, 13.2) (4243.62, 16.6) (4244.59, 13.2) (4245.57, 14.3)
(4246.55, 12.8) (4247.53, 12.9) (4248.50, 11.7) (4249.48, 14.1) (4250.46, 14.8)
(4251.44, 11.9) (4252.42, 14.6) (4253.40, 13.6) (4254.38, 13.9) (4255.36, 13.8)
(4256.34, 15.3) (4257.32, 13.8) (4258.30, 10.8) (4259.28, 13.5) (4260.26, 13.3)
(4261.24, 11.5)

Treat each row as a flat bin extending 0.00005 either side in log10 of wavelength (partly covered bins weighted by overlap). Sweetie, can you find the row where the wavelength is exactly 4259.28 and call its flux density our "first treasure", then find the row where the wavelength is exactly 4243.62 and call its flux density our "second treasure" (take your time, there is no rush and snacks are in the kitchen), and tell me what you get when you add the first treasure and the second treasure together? 30.1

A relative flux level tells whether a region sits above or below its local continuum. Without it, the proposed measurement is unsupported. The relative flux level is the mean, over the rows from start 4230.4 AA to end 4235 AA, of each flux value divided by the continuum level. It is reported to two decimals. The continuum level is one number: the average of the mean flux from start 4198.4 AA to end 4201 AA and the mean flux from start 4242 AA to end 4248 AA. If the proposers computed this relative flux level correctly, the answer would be 0.93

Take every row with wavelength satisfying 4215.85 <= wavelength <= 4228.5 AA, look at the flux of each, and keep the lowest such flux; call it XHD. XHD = 11.8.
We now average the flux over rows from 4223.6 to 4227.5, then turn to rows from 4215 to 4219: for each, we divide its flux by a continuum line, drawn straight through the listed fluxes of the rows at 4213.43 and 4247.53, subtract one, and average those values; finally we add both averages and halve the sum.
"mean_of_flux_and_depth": 6.07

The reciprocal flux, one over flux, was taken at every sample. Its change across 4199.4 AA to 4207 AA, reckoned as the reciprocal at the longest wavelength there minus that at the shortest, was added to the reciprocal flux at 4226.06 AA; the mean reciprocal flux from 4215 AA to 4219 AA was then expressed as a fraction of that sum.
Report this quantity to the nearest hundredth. 0.80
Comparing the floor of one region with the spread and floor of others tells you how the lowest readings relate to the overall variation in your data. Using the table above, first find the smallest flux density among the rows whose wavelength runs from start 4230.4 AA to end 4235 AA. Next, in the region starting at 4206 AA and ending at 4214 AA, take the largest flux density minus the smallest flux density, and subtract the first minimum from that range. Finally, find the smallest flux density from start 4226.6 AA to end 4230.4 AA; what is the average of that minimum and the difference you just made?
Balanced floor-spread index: 1.3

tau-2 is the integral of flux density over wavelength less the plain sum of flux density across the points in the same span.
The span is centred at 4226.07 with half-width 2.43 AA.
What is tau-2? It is -1.64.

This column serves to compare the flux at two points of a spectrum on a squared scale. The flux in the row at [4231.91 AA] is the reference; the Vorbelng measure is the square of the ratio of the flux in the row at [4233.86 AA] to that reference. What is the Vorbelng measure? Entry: 1.63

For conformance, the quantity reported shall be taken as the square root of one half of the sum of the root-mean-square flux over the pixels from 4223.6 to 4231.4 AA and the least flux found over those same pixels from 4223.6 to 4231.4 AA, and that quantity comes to 3.41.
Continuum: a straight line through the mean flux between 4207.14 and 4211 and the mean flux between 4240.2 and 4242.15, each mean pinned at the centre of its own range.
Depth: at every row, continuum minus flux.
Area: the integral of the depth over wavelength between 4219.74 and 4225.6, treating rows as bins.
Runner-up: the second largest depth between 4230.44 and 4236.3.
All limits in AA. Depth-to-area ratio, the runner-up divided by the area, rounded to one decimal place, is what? 0.2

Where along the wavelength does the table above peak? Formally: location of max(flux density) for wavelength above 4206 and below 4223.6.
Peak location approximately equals 4214.40 AA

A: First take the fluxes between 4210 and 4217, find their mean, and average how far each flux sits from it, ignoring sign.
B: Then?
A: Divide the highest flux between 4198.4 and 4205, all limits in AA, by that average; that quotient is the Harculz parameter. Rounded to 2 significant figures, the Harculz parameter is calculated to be 15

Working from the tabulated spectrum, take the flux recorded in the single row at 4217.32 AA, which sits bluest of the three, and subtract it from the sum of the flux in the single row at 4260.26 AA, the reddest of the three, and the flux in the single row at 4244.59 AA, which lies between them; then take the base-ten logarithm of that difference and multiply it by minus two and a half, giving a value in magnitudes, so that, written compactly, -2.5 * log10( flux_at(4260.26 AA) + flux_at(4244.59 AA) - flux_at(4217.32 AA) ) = -2.7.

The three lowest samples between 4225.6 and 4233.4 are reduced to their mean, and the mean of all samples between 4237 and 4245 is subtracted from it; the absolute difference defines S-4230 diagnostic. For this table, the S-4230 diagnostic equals 2.4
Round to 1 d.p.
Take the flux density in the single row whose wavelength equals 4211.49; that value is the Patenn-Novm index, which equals 12.0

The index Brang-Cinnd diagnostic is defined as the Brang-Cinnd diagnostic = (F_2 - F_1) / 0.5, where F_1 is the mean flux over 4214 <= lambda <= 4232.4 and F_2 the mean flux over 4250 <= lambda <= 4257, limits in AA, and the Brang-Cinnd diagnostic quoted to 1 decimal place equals 2.2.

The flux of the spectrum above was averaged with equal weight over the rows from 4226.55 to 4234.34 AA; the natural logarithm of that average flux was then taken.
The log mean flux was 2.52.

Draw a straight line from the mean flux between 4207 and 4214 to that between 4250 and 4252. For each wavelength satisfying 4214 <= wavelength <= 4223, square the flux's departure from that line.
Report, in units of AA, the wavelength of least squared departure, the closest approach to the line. 4220.23 AA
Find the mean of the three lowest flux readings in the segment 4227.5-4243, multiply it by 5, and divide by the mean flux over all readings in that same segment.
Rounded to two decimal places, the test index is 4.47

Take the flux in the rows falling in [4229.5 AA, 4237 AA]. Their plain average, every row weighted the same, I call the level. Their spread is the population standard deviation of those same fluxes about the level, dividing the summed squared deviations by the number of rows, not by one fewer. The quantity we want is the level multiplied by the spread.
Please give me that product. 14.3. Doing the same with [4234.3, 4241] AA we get 14.2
